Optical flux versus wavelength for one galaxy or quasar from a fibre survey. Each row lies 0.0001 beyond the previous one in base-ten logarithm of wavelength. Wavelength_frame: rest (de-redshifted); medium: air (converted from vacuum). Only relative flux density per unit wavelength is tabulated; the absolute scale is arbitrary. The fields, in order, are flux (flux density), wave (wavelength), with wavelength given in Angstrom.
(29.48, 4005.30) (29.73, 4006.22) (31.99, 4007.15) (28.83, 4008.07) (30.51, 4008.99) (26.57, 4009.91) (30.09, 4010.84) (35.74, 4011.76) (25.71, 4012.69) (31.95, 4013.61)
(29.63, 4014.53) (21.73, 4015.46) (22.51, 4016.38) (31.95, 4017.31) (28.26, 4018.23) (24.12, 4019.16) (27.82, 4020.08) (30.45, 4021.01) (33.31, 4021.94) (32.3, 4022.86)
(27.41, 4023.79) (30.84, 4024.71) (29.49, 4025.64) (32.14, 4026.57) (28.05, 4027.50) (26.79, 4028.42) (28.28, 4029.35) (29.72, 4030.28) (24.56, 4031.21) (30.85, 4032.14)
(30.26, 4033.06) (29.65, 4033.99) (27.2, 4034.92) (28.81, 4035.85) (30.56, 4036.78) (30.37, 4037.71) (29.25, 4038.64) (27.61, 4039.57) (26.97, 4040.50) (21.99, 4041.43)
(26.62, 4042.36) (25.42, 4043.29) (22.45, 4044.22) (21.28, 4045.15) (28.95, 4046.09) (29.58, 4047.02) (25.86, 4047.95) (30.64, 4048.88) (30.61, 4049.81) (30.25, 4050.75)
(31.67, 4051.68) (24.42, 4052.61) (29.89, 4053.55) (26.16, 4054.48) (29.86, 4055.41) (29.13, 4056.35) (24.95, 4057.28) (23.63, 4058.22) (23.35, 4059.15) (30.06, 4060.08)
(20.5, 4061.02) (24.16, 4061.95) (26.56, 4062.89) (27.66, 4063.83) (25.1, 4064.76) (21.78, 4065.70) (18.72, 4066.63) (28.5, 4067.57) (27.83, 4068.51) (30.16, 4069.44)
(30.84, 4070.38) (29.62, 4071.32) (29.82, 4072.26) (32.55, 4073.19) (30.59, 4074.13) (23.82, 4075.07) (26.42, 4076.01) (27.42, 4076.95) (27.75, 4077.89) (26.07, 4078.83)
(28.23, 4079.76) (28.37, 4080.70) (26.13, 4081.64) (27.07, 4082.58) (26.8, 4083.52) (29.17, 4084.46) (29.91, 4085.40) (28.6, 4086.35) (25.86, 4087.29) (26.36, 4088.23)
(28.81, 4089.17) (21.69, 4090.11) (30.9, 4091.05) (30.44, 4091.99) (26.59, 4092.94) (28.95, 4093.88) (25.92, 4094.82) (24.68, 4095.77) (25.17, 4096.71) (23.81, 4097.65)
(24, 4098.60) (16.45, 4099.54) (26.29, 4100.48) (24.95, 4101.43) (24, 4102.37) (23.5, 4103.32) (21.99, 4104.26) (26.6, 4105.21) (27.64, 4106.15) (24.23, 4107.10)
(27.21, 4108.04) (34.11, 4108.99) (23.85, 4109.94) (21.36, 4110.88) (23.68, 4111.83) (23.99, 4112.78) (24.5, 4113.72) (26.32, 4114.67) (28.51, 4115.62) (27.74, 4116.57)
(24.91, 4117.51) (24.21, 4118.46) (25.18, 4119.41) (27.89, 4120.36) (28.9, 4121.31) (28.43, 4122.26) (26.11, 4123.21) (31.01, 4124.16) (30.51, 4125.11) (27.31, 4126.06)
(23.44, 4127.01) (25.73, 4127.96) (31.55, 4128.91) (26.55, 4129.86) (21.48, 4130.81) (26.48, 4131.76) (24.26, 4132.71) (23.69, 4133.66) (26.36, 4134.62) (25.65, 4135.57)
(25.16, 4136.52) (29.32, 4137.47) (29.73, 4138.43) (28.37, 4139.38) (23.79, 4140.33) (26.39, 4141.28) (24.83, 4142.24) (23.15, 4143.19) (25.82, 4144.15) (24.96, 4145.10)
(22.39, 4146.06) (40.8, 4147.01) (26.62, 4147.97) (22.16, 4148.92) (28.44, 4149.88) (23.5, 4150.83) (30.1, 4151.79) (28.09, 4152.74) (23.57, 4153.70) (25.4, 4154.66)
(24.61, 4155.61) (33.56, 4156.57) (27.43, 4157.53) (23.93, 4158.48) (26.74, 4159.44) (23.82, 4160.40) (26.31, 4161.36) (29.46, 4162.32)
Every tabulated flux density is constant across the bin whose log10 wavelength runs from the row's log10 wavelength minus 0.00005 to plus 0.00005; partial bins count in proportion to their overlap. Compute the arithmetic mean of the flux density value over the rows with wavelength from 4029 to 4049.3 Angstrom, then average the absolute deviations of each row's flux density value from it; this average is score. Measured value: 2.36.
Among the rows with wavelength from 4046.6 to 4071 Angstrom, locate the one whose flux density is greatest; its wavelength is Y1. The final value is 4051.68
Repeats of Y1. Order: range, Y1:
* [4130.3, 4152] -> 4147.01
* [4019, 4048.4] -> 4021.94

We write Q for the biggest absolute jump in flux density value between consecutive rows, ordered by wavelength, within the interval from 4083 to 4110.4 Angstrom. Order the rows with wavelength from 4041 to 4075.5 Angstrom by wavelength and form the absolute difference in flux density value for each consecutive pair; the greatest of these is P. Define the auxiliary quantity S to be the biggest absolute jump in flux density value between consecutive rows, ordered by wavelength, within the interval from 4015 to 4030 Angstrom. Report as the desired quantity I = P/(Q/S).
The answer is 9.0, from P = 9.8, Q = 10.3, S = 9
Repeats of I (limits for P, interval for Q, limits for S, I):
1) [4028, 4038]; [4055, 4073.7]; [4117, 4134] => 3.7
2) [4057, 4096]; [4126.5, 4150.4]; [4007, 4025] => 5.3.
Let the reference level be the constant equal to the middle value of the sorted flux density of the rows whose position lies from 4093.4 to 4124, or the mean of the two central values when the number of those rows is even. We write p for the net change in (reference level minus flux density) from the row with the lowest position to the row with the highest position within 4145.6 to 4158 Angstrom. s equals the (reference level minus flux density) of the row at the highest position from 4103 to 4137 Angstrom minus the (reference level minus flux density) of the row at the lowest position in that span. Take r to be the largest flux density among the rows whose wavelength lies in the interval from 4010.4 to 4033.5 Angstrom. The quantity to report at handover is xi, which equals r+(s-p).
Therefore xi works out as 39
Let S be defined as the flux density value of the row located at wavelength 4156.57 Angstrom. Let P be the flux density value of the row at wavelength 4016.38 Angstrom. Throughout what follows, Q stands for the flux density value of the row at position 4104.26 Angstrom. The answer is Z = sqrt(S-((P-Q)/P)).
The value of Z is 5.8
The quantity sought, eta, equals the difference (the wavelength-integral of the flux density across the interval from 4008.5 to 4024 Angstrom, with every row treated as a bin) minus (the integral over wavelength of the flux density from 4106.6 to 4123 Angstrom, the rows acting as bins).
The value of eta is 18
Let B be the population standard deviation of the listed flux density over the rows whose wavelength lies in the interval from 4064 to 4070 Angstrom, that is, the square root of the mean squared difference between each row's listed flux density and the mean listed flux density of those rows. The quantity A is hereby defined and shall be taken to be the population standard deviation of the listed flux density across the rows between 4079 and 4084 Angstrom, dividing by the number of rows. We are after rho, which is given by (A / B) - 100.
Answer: -99.8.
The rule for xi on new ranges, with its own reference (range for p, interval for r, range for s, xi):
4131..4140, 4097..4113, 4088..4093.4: 36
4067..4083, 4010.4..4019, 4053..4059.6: 41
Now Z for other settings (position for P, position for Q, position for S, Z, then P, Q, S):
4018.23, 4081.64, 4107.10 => 4.9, 28.26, 26.13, 24.23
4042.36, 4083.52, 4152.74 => 5.3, 26.62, 26.8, 28.09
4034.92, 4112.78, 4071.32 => 5.4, 27.2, 23.99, 29.62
